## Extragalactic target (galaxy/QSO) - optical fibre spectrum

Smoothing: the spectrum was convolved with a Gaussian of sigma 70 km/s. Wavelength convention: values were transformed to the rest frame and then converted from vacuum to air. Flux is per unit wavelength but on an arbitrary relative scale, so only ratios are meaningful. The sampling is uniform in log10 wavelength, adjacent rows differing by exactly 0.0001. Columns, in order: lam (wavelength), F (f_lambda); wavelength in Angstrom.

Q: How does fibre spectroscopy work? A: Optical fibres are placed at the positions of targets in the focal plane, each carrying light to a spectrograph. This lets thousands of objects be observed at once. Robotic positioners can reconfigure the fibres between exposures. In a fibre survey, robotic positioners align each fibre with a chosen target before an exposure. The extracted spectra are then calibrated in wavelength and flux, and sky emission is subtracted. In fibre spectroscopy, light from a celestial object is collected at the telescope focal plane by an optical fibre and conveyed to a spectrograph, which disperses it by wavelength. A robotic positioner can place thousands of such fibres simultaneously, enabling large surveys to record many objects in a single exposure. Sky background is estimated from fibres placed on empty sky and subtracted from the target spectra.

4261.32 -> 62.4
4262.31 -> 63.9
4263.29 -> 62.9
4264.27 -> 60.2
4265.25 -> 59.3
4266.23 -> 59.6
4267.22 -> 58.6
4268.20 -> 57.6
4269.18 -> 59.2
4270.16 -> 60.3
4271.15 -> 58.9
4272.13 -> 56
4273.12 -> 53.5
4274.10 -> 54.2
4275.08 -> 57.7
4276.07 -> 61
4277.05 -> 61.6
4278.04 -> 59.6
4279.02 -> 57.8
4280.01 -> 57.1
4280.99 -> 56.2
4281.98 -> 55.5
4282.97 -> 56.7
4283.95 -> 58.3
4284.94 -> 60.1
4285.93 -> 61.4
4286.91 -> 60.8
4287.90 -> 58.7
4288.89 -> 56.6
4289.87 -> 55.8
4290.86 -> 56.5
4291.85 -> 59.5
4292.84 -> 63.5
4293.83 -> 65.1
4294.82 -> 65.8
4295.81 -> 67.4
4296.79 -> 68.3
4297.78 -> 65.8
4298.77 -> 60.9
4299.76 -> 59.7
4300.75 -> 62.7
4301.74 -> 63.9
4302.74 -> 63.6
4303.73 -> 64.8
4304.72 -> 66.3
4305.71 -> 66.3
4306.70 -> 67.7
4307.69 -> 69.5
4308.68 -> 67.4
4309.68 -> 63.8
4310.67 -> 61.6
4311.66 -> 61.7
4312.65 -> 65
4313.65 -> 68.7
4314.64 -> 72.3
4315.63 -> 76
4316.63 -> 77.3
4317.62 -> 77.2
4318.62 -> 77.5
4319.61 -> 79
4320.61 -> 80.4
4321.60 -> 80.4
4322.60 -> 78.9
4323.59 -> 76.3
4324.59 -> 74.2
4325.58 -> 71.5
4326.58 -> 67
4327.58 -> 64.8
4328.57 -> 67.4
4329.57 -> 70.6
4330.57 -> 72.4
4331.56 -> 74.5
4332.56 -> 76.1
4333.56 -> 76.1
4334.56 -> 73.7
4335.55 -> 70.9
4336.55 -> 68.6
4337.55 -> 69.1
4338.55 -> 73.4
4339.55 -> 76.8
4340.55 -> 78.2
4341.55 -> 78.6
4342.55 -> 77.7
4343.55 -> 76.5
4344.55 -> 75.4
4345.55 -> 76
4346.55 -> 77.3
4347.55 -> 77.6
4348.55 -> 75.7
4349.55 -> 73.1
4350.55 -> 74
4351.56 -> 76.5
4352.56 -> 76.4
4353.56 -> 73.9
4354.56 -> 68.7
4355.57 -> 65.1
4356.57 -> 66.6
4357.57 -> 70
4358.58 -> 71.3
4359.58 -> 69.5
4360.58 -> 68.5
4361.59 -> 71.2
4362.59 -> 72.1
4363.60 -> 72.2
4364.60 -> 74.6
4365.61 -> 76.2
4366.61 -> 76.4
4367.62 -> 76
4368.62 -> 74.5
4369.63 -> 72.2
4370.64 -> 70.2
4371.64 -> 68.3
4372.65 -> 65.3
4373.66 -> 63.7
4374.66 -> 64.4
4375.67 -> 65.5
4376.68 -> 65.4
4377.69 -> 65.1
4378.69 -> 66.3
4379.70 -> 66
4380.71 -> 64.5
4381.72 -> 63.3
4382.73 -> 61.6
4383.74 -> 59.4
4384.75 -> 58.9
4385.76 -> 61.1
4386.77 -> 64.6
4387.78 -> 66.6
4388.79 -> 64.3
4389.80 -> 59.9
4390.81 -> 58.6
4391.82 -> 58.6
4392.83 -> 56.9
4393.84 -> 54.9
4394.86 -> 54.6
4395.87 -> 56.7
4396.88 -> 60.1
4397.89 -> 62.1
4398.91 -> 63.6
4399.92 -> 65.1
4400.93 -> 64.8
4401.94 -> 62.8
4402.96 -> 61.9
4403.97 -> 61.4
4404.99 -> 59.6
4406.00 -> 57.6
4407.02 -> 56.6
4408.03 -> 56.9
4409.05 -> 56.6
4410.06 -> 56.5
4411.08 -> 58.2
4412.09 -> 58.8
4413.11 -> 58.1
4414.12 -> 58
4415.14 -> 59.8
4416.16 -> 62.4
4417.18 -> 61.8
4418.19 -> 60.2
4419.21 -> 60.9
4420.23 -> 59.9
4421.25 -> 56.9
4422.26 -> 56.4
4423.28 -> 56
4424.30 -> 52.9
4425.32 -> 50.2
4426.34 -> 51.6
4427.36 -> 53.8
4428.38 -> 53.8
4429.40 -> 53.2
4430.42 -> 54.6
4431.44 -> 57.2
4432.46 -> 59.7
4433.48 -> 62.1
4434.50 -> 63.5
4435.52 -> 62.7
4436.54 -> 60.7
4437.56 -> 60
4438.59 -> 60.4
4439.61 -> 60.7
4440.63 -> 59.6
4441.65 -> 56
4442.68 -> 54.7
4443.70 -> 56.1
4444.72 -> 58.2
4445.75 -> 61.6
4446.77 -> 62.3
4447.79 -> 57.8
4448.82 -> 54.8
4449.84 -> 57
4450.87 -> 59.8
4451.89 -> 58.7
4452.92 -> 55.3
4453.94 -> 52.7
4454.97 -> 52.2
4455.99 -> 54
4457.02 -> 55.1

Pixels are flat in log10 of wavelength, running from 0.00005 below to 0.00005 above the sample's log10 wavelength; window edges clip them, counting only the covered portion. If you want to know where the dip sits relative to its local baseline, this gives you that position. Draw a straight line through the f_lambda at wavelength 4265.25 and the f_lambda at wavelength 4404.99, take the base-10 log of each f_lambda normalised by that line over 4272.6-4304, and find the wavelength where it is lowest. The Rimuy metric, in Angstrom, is 4273.12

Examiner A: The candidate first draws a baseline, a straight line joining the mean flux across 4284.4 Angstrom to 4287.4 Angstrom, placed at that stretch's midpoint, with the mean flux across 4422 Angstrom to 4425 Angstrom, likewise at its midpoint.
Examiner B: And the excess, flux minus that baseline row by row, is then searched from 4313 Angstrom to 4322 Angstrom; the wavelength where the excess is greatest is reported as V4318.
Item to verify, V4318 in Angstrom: 4321.60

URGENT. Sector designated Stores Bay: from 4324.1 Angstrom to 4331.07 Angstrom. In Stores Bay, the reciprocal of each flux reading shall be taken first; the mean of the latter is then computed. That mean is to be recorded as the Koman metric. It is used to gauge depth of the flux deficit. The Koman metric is 0.0144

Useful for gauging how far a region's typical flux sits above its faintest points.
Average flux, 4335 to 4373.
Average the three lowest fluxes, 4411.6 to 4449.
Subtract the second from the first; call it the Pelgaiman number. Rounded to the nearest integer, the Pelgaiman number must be 21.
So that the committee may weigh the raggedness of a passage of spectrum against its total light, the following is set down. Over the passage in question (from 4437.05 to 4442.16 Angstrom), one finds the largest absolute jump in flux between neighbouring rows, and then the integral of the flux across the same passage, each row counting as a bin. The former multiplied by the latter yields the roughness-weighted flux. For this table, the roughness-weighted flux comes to 1092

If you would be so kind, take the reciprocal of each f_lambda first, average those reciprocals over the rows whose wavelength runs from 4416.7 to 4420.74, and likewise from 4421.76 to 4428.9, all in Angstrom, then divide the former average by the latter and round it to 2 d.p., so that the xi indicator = 0.88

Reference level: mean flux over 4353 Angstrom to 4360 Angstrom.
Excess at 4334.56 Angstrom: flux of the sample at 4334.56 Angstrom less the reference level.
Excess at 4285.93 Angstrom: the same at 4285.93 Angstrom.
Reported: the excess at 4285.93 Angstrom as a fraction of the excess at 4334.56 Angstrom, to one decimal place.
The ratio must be -1.8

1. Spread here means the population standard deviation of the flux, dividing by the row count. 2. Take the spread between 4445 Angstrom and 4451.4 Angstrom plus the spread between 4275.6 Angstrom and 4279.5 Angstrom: 4.1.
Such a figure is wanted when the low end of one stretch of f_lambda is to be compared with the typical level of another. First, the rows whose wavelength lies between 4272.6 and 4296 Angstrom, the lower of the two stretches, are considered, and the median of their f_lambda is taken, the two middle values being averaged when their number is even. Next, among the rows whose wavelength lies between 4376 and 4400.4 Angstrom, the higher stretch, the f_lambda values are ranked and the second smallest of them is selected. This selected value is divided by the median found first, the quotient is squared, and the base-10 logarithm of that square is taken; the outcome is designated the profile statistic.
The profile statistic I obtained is -0.06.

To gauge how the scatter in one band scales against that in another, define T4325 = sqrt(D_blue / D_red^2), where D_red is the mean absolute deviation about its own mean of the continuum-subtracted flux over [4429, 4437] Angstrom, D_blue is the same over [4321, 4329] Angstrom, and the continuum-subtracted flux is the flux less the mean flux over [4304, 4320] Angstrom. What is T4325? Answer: 0.70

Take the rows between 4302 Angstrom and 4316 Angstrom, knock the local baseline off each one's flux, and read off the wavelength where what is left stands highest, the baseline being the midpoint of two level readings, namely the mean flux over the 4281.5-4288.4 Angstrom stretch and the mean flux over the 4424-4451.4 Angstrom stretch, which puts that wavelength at 4315.63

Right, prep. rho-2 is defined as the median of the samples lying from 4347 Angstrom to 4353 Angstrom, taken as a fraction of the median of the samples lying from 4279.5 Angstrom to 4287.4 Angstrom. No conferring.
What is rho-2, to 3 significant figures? 1.32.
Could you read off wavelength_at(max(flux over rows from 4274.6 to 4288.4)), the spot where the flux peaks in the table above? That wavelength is 4277.05 Angstrom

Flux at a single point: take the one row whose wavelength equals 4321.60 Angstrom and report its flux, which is 80.4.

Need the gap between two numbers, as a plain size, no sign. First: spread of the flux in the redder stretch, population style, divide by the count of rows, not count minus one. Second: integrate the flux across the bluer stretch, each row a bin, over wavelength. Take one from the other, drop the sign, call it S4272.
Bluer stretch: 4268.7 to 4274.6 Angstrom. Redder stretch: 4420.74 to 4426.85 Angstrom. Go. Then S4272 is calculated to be 334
